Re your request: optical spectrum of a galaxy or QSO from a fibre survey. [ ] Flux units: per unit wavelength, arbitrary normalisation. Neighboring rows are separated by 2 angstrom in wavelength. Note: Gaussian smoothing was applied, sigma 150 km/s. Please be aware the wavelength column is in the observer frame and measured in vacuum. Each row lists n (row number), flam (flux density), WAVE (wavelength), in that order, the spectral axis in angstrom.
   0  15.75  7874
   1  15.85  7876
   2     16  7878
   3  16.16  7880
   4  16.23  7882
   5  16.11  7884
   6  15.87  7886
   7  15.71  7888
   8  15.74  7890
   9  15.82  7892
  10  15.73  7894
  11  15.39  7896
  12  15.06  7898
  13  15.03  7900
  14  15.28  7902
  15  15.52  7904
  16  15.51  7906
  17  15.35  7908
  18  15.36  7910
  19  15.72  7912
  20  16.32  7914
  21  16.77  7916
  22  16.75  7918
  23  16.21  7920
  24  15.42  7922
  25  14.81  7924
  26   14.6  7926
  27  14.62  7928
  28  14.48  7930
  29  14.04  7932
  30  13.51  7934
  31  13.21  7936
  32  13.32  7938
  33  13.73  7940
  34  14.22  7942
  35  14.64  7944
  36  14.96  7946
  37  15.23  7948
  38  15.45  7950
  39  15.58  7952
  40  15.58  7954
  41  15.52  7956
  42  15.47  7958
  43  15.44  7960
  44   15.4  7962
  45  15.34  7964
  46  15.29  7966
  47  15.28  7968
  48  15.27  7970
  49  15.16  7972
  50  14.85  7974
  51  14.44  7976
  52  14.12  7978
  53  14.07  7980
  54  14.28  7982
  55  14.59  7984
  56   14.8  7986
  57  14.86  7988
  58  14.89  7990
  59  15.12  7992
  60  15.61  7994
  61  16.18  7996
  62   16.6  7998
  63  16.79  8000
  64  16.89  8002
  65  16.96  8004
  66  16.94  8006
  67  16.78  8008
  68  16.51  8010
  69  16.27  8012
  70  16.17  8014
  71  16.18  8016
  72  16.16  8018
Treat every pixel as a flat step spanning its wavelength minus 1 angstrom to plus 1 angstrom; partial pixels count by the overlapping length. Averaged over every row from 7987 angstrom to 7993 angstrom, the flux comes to 14.96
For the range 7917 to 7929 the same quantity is 15.40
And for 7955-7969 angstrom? 15.39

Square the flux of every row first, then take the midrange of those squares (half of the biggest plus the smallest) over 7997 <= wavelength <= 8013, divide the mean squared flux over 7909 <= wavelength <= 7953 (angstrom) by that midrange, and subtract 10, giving -9.19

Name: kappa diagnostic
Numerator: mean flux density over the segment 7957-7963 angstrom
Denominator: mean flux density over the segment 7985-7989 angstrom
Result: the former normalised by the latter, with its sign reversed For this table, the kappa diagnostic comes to -1.04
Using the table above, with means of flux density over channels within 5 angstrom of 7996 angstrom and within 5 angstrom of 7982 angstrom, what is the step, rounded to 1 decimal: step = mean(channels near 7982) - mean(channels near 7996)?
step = -1.7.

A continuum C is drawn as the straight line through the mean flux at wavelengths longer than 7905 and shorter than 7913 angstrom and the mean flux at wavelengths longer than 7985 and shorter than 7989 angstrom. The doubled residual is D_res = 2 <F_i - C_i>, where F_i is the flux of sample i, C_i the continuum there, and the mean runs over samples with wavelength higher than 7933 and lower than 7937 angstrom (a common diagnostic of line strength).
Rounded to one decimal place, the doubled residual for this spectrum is -3.8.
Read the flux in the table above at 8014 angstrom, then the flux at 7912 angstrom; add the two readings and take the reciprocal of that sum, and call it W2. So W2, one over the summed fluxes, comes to 0.0314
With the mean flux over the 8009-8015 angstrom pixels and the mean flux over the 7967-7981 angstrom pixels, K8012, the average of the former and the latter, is 15.53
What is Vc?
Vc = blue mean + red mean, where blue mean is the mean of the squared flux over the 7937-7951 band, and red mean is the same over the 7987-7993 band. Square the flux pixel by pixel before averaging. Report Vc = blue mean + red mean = 435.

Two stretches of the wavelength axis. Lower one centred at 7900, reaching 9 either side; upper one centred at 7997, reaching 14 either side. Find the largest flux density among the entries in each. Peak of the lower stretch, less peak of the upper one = -1.1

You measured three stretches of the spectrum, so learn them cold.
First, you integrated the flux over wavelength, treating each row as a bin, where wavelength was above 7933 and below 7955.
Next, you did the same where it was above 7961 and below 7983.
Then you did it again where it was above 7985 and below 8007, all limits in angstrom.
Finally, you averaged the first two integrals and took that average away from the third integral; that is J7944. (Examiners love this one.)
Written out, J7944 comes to 28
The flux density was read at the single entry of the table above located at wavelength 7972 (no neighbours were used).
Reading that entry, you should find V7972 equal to 15.16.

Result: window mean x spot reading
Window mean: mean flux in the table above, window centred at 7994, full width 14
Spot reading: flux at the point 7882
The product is 255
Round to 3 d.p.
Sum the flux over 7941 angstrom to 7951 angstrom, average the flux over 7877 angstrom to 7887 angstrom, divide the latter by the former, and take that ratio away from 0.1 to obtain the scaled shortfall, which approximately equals -0.116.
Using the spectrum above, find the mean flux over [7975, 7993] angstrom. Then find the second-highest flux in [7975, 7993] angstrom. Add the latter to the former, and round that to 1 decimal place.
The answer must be 29.5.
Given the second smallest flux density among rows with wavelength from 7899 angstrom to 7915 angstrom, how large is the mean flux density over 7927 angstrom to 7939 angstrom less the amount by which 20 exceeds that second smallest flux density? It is 9.1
